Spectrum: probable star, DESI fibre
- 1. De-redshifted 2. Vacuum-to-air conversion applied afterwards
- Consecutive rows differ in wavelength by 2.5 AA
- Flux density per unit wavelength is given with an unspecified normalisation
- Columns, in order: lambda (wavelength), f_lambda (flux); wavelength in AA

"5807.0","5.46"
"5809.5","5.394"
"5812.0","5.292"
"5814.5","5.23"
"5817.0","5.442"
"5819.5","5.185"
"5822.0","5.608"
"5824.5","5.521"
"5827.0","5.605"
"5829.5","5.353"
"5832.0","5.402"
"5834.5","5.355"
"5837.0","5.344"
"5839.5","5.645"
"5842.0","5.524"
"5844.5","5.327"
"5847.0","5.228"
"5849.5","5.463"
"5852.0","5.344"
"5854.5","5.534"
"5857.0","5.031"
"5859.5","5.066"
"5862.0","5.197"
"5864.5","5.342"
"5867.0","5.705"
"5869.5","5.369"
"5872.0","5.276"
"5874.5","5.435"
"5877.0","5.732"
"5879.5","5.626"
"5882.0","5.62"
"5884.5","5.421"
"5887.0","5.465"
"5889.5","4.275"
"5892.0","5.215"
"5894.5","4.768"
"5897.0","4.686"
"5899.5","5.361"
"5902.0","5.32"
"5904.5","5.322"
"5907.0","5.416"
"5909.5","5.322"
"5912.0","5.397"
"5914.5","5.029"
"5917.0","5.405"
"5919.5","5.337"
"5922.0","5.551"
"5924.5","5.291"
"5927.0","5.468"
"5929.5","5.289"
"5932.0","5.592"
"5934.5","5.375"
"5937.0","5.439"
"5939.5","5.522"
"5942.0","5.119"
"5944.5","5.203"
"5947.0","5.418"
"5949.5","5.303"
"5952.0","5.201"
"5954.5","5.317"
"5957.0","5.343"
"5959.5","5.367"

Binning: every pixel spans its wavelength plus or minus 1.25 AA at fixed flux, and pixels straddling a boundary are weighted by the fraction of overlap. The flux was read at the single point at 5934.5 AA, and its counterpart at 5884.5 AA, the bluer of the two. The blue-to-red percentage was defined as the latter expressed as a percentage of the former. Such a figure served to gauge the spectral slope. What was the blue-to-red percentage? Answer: 101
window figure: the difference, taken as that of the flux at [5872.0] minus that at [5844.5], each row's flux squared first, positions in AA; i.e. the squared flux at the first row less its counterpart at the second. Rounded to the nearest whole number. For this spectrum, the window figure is -1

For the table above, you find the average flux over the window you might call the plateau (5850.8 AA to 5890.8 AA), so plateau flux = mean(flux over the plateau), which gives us 5.34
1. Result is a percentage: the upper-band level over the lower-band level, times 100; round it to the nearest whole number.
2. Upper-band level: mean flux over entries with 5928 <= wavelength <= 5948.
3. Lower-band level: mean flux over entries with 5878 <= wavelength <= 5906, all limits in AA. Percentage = 103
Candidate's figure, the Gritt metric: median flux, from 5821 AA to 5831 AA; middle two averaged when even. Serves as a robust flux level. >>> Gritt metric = 5.563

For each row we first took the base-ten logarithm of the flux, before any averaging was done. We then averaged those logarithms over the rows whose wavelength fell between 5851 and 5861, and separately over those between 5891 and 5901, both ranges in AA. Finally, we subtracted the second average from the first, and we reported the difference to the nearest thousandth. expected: 0.020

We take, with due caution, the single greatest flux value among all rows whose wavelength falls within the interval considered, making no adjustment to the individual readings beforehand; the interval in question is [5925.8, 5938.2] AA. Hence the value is 5.592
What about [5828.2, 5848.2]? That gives 5.645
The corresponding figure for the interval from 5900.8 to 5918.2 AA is 5.416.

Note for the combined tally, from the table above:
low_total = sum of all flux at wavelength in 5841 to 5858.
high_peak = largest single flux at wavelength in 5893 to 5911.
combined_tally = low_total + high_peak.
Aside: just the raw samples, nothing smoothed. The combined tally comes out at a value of 42.9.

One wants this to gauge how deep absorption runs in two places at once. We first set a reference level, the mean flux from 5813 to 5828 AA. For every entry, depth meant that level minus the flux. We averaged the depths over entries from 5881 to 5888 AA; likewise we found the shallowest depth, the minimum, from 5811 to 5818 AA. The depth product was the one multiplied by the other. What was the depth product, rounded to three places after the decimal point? 0.001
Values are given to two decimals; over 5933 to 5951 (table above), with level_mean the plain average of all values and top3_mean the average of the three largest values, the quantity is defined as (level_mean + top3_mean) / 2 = 5.40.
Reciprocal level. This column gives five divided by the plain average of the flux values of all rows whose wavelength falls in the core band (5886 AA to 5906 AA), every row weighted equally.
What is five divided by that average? 0.990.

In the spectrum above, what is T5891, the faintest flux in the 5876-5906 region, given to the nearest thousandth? 4.275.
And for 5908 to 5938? 5.029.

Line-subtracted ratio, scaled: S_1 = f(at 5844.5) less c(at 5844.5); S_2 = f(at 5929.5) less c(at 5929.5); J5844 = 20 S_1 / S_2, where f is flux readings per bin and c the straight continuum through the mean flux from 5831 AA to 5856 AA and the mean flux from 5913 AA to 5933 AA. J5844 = 23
